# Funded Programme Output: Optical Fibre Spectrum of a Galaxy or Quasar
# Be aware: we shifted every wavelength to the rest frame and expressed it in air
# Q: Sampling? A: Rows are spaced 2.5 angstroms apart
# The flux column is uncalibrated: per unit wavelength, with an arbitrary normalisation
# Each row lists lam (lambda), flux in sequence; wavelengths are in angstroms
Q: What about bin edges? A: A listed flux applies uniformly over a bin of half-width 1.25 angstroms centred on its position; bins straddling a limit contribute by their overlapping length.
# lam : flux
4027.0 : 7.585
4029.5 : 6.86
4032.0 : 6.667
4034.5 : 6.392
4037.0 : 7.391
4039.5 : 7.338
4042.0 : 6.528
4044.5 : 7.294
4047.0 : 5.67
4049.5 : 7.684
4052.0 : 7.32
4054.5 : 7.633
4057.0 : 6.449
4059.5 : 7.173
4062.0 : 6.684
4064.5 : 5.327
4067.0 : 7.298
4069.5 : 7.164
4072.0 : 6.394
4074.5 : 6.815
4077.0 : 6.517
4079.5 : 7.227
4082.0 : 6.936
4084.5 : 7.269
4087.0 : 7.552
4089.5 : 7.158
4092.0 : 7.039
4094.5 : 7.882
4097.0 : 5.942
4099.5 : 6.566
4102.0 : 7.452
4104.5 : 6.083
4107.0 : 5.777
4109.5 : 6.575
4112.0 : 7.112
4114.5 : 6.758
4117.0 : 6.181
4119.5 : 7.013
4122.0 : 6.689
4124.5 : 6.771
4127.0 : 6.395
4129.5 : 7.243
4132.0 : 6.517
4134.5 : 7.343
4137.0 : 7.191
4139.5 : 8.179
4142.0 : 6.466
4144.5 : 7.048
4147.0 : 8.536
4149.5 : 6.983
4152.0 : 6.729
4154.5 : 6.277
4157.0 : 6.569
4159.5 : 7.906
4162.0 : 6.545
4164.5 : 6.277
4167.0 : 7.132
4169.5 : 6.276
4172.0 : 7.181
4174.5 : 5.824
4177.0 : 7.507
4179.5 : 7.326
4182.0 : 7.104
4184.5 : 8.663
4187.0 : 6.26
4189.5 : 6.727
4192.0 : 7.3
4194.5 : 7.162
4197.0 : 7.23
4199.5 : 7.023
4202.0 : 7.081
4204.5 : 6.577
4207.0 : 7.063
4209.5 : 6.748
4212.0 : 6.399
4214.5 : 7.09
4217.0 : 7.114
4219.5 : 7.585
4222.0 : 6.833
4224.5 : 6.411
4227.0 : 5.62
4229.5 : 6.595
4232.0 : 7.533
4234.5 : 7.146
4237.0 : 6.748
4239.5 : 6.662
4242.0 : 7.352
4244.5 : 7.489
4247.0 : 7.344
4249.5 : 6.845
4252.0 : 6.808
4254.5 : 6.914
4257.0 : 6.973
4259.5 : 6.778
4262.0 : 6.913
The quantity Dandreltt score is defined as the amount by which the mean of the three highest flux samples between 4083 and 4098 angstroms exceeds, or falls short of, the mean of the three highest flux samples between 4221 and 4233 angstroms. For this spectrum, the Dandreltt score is 0.58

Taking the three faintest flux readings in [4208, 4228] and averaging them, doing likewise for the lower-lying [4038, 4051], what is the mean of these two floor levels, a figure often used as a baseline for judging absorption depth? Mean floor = 6.32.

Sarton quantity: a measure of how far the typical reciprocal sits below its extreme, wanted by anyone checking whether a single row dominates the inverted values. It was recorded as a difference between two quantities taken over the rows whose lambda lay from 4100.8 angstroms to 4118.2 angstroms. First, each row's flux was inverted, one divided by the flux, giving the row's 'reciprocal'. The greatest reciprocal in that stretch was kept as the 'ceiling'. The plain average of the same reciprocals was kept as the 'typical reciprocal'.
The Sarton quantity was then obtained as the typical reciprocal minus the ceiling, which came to -0.020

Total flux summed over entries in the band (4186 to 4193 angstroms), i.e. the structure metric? 20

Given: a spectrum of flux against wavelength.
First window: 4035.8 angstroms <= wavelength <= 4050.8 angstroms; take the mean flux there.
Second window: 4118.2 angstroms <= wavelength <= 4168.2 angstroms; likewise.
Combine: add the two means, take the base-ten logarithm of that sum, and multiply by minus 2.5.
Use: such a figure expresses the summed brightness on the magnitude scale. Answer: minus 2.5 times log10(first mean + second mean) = -2.86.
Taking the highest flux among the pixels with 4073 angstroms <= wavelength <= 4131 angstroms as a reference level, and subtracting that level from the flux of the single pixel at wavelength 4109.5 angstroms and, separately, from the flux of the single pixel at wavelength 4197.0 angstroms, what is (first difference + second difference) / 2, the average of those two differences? -0.98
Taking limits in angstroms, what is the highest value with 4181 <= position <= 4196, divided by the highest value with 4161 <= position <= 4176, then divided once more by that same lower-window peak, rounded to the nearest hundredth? 0.17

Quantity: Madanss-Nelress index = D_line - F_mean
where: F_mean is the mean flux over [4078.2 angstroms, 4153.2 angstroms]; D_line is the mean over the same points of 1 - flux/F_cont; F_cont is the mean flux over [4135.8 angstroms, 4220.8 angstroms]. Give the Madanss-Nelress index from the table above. -6.94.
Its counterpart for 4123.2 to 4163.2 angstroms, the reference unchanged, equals -7.05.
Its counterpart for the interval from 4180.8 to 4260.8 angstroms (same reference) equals -6.97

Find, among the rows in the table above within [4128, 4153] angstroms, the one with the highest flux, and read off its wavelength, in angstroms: 4147.0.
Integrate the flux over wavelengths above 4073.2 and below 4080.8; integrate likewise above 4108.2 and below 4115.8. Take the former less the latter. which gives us 0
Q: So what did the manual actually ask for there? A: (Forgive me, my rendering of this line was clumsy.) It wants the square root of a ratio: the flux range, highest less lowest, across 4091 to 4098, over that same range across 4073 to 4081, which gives 1.65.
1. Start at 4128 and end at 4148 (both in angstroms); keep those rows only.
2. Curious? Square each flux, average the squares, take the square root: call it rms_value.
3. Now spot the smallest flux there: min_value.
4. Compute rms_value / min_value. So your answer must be 1.14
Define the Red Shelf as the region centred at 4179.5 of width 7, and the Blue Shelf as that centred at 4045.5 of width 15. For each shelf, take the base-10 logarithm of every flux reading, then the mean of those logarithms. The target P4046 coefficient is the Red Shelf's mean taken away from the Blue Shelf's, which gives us -0.02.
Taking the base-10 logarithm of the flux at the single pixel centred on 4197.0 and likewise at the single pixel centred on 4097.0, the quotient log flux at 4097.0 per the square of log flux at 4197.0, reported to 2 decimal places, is 1.05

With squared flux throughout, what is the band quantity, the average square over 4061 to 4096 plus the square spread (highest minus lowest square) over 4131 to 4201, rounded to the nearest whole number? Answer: 90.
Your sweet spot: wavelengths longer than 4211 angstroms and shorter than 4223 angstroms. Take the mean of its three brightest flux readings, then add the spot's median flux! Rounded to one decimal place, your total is 14.4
